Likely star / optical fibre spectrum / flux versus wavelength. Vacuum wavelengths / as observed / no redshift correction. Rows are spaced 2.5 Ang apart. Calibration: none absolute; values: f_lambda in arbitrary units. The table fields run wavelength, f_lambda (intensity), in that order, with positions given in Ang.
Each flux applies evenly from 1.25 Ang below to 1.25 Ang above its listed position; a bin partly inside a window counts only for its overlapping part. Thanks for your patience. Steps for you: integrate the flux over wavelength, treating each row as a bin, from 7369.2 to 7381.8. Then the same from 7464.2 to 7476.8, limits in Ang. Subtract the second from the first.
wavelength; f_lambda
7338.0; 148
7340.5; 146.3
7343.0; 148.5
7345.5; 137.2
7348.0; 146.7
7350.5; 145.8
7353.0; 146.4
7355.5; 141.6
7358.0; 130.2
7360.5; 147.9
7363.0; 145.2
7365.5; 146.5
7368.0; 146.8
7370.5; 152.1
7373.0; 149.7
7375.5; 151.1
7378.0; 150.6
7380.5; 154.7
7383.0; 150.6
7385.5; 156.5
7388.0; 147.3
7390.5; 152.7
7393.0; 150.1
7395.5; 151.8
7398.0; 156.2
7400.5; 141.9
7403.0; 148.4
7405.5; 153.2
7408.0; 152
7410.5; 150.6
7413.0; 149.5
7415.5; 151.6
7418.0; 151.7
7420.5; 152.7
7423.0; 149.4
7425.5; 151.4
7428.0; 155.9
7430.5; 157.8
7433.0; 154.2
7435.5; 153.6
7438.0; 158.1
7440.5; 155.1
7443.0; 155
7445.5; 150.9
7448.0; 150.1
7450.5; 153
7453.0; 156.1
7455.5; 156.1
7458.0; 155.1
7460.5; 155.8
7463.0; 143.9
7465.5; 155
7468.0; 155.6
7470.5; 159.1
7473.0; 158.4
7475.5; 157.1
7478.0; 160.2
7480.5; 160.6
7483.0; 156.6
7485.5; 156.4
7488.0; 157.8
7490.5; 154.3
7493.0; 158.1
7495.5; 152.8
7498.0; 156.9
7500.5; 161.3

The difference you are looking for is -68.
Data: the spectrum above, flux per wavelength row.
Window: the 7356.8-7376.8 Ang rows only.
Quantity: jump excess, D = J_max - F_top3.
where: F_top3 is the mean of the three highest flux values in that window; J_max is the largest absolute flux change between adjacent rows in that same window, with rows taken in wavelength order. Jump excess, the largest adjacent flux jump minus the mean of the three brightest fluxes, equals -133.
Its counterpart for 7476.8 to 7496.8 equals -154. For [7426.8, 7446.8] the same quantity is -153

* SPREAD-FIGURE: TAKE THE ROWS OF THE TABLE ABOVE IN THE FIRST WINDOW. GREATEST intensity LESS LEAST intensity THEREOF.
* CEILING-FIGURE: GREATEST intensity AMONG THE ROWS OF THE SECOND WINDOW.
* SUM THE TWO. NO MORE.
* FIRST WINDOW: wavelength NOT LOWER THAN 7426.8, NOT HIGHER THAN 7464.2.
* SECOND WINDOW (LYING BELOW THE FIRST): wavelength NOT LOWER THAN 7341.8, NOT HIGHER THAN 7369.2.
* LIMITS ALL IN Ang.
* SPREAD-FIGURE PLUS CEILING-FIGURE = 163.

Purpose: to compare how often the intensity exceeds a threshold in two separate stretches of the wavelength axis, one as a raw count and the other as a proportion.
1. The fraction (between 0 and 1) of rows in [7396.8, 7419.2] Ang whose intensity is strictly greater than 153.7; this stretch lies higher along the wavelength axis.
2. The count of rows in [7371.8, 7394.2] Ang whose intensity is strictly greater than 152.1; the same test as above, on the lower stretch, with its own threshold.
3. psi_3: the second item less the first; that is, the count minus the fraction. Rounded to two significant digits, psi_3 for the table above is 2.9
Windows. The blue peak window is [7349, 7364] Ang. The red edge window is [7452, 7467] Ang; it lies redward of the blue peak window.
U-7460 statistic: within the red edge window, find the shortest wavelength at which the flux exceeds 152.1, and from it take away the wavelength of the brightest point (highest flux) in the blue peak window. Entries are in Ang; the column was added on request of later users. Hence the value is 92.5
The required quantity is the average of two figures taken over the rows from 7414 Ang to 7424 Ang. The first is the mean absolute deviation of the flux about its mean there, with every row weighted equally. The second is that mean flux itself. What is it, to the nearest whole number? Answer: 76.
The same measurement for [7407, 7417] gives 76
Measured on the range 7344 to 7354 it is 74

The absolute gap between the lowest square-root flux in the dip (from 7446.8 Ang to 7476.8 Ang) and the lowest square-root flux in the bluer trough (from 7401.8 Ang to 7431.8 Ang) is 0.2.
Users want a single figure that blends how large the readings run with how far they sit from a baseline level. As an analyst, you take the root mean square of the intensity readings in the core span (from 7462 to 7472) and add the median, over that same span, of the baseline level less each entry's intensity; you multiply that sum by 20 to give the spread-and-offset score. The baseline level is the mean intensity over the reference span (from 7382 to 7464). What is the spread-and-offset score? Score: 3012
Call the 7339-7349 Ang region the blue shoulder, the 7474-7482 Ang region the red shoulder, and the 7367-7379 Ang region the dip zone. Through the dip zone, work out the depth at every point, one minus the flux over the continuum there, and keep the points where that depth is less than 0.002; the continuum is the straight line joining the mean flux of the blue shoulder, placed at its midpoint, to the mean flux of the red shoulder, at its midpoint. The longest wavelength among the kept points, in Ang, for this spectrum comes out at 7378.0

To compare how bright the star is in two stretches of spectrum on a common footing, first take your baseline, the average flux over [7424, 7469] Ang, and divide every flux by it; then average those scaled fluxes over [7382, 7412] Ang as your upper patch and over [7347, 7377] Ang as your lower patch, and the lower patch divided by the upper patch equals 0.966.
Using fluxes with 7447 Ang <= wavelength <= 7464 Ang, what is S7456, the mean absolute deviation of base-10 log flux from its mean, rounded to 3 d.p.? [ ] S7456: 0.010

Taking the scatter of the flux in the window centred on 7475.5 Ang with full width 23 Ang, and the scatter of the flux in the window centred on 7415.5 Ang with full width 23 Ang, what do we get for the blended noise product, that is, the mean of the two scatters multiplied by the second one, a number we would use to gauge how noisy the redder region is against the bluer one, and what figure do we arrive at 2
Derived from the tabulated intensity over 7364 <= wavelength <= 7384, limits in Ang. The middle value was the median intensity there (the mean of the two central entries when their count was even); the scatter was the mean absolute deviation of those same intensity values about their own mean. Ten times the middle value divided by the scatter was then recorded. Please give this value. 774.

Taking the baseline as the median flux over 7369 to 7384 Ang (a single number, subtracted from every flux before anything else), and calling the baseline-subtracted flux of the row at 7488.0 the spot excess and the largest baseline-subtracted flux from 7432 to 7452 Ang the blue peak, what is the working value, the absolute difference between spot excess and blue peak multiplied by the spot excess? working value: 2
